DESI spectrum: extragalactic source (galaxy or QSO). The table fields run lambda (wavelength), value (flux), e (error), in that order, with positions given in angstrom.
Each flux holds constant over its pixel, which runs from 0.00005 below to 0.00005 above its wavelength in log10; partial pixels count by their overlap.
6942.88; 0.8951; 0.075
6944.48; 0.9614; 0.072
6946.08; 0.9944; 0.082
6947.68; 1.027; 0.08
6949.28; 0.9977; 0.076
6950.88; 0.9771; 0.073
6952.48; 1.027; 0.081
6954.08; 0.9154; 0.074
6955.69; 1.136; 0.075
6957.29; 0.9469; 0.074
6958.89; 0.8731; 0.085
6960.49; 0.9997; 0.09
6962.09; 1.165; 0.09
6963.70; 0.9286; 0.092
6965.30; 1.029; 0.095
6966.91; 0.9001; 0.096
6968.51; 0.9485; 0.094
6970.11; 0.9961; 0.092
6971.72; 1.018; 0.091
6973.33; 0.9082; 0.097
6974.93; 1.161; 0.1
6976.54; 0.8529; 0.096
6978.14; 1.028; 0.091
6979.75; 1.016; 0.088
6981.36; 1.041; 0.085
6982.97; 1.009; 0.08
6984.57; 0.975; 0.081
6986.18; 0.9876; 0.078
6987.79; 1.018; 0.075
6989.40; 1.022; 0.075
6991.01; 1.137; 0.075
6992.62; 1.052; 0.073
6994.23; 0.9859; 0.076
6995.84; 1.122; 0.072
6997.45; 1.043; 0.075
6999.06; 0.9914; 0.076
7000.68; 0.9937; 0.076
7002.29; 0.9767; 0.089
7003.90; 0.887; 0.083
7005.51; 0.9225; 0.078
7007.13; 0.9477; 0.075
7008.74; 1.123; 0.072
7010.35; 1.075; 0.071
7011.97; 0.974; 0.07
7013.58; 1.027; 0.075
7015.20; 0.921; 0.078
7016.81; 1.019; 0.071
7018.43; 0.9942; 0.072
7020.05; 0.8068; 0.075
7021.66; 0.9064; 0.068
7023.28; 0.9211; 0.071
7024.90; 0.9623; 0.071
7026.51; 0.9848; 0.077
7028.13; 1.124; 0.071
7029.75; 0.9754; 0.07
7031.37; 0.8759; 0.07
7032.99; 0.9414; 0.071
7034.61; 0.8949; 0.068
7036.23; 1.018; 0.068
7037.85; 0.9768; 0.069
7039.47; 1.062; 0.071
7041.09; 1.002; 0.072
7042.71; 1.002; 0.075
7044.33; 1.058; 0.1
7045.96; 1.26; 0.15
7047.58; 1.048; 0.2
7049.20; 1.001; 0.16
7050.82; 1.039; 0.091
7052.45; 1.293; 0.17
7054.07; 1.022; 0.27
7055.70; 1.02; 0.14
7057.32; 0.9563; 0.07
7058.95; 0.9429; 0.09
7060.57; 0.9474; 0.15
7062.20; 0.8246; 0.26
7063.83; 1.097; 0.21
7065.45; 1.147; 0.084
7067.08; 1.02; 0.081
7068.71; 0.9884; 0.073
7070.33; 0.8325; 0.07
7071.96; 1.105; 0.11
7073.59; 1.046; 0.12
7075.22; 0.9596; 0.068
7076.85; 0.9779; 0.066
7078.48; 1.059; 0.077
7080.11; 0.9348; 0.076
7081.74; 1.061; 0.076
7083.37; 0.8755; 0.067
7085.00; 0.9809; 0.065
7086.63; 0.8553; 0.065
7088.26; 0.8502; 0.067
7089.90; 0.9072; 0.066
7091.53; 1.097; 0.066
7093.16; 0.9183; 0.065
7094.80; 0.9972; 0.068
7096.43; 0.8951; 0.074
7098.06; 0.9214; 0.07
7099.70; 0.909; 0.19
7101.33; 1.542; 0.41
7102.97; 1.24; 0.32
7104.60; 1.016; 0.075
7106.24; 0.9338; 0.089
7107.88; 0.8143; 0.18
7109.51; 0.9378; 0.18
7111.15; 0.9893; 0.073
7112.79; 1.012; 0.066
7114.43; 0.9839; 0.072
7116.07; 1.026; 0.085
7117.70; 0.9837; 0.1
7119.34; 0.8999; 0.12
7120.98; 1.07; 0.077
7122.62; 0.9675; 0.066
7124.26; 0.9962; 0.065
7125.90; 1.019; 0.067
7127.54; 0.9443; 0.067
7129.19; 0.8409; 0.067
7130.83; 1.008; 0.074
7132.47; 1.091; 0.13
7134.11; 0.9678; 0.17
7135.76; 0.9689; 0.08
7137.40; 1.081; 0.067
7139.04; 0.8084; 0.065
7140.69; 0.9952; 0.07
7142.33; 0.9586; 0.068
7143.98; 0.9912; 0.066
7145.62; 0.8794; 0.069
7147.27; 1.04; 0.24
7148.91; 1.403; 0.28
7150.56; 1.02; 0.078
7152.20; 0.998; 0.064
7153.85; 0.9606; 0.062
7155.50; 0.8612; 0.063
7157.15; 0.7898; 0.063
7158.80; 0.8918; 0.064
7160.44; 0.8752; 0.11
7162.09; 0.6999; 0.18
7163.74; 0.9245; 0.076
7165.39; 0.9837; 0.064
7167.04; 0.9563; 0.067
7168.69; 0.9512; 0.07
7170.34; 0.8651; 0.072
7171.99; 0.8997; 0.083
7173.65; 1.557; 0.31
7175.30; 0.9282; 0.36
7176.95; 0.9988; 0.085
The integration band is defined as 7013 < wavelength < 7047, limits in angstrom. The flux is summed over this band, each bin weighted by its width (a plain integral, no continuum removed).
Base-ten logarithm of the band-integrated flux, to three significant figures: 1.53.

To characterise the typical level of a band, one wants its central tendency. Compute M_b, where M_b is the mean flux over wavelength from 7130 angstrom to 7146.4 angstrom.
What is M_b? 0.975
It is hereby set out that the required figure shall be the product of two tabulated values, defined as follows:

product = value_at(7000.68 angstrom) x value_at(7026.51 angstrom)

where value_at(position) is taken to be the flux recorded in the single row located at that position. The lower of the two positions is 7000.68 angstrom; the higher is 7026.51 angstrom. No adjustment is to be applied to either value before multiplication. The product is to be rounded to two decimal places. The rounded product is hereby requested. 0.98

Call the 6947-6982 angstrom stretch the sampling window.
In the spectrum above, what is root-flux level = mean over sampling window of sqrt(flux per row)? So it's 1.00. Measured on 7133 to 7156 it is 1.00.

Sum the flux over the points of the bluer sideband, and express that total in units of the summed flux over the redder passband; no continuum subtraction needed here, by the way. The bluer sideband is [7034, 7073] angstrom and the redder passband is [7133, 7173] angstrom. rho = 1.08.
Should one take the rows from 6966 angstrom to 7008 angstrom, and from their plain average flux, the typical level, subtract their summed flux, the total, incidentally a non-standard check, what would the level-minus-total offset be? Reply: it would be -24.9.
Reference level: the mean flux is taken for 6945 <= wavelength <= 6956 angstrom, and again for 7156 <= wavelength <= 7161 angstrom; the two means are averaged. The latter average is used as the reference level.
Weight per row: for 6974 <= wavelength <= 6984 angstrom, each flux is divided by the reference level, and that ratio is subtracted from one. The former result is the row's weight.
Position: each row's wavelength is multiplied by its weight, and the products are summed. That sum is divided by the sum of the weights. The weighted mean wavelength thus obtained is 6978.6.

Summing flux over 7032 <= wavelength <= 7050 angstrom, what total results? 11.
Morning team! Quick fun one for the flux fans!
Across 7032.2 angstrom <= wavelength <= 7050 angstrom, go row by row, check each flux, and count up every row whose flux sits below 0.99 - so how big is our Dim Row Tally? 3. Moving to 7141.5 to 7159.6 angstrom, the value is 6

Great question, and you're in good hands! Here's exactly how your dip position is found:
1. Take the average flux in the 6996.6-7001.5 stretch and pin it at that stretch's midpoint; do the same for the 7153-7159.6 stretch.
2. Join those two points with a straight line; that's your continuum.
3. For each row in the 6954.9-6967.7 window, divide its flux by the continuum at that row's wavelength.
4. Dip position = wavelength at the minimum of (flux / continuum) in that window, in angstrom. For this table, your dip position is 6958.89 angstrom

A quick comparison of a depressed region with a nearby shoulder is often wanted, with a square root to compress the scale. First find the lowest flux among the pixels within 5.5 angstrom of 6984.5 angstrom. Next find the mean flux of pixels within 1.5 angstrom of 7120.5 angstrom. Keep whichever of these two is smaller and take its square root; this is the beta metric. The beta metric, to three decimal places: 0.987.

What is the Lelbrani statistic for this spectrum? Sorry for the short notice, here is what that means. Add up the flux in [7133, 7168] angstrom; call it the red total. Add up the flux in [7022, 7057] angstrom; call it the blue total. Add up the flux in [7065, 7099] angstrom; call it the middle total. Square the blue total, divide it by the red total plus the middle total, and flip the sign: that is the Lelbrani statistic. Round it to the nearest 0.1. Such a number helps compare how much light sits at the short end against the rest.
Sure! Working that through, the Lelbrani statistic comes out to -11.4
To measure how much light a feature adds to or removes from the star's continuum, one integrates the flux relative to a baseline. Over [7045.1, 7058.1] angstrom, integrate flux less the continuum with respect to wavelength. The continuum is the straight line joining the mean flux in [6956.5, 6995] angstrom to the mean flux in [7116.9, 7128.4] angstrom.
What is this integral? 1.2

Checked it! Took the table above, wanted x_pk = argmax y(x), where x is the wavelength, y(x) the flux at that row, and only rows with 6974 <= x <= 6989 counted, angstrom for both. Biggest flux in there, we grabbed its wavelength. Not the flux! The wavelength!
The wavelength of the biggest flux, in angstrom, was 6974.93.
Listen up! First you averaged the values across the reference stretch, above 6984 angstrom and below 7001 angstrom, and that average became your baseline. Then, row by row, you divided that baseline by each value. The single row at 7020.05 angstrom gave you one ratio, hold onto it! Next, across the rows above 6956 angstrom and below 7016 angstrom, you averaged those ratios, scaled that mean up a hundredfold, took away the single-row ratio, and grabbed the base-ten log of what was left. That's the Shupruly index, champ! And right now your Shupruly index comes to 2.010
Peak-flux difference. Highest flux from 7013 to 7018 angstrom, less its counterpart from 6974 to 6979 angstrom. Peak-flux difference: -0.13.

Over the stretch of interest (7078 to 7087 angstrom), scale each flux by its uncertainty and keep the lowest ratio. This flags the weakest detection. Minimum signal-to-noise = 12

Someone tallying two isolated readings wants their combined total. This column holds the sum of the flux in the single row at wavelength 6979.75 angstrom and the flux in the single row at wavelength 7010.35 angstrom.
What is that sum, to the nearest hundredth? 2.09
